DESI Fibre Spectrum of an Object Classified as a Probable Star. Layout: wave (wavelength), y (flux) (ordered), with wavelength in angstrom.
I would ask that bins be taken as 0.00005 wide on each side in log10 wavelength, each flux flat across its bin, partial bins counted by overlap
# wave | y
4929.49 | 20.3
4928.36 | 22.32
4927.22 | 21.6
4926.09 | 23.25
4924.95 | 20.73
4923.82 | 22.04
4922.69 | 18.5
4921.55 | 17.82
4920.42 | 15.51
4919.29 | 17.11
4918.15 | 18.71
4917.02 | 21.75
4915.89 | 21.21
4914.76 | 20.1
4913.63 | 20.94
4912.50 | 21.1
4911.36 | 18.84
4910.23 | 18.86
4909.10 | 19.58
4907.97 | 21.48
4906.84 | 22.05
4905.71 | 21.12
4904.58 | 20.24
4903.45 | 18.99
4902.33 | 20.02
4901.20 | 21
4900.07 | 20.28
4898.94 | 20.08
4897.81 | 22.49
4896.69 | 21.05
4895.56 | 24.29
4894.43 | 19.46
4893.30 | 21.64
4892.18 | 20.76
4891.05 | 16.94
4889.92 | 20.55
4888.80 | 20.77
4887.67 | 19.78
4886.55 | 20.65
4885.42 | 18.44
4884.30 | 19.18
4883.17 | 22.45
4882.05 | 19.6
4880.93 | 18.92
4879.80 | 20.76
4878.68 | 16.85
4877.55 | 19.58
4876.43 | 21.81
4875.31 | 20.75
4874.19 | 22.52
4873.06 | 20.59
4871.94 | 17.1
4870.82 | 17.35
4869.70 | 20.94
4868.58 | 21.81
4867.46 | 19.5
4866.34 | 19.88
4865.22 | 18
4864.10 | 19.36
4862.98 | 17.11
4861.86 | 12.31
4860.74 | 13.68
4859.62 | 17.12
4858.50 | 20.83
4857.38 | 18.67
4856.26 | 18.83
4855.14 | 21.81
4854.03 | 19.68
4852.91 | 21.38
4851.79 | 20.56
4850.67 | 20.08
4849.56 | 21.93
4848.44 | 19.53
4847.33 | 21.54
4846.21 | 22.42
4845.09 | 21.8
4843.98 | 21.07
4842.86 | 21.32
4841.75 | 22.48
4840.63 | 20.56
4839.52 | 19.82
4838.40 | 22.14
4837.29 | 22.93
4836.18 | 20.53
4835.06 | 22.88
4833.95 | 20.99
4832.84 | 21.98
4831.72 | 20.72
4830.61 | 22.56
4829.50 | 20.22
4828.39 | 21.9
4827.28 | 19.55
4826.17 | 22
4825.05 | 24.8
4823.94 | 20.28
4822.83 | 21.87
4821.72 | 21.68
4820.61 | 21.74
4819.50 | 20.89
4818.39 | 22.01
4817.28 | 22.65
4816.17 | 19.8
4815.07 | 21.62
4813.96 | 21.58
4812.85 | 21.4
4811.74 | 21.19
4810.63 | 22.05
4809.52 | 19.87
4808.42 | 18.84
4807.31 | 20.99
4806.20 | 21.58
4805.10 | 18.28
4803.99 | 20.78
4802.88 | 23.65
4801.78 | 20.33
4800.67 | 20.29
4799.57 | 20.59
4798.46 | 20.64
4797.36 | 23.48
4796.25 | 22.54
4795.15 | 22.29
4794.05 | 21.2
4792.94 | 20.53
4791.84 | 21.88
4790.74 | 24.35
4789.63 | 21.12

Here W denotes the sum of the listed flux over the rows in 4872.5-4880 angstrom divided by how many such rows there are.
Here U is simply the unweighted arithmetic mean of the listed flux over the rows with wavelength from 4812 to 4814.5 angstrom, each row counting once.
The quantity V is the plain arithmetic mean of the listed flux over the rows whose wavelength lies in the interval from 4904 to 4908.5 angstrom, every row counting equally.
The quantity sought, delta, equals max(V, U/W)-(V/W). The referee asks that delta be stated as 20.2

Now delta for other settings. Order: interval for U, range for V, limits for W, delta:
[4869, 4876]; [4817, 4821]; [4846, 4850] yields 20.8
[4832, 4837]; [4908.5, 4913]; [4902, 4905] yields 18.6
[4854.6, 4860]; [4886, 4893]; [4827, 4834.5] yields 19.0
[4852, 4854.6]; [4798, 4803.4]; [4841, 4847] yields 20.1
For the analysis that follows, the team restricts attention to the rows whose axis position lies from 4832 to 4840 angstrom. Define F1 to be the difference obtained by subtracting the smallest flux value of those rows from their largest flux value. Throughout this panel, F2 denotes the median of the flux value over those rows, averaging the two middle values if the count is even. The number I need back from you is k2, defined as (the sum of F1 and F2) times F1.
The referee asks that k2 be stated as 78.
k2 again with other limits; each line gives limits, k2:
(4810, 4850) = 142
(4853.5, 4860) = 112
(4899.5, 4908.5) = 73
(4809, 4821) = 70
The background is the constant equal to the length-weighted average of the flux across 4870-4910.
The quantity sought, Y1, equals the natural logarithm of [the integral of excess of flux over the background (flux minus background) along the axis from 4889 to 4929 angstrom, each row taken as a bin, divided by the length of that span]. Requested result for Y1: -2.3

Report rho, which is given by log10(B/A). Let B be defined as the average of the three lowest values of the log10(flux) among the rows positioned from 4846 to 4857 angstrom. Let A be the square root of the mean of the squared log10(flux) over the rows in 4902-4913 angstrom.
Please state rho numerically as -0.006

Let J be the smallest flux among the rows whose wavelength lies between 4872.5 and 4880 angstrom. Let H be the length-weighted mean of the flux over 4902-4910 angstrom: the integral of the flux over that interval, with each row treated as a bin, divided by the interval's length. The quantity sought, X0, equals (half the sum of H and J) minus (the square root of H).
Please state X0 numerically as 14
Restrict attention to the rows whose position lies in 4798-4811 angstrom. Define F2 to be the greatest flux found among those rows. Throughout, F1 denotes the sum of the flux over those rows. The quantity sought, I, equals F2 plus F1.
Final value 272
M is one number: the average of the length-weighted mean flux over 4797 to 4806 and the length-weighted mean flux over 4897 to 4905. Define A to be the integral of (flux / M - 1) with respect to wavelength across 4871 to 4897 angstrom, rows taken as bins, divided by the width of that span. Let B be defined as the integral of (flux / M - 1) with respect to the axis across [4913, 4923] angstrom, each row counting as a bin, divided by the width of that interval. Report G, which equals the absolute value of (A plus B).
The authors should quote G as 0.108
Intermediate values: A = -0.03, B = -0.079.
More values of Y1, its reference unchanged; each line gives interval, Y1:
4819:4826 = 0.5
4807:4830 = 0.0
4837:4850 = 0.2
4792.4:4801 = 0.2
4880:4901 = -1.8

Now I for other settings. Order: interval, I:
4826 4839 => 281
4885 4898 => 271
